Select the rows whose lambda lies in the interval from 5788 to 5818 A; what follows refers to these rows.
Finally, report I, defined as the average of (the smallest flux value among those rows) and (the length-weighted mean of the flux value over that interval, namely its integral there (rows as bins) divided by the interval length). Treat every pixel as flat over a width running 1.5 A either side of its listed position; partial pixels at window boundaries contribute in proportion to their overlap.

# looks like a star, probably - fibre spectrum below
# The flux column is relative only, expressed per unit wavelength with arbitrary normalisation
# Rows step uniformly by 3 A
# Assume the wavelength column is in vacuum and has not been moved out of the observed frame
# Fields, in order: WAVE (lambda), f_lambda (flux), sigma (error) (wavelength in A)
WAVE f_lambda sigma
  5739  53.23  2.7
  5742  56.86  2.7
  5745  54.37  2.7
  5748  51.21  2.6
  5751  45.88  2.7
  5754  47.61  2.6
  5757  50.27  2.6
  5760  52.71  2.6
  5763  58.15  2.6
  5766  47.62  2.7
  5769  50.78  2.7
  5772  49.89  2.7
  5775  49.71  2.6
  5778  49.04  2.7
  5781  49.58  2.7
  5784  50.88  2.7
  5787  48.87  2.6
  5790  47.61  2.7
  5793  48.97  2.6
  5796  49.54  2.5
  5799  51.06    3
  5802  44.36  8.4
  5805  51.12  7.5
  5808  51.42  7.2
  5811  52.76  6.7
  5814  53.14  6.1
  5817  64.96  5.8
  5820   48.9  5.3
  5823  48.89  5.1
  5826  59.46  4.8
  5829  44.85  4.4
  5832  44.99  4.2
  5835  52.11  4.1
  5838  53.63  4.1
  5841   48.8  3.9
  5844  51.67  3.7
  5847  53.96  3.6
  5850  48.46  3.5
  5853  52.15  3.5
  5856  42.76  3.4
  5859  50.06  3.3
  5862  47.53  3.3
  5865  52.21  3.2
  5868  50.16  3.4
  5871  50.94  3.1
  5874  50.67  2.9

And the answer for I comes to 47.8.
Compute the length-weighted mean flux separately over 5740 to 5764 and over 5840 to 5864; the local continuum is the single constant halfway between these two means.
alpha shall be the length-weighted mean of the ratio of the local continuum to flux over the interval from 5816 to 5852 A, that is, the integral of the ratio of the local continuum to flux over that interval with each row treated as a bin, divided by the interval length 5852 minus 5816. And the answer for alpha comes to 0.99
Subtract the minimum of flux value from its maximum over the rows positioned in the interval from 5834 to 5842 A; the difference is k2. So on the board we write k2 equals 5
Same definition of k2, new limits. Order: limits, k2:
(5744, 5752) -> 8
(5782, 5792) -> 3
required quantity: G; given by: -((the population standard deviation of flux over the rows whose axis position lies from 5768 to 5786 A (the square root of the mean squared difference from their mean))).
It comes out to -1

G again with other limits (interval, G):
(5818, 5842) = -5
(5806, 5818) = -5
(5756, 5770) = -4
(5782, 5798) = -1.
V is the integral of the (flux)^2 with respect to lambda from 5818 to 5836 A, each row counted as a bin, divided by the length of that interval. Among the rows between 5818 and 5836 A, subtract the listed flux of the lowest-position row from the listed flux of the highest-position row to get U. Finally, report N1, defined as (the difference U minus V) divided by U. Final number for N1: -794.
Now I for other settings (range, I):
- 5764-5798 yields 48.5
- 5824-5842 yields 47.7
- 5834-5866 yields 46.5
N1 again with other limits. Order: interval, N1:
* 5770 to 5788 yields 2425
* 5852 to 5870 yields 1218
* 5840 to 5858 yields 412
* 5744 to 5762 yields 1540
